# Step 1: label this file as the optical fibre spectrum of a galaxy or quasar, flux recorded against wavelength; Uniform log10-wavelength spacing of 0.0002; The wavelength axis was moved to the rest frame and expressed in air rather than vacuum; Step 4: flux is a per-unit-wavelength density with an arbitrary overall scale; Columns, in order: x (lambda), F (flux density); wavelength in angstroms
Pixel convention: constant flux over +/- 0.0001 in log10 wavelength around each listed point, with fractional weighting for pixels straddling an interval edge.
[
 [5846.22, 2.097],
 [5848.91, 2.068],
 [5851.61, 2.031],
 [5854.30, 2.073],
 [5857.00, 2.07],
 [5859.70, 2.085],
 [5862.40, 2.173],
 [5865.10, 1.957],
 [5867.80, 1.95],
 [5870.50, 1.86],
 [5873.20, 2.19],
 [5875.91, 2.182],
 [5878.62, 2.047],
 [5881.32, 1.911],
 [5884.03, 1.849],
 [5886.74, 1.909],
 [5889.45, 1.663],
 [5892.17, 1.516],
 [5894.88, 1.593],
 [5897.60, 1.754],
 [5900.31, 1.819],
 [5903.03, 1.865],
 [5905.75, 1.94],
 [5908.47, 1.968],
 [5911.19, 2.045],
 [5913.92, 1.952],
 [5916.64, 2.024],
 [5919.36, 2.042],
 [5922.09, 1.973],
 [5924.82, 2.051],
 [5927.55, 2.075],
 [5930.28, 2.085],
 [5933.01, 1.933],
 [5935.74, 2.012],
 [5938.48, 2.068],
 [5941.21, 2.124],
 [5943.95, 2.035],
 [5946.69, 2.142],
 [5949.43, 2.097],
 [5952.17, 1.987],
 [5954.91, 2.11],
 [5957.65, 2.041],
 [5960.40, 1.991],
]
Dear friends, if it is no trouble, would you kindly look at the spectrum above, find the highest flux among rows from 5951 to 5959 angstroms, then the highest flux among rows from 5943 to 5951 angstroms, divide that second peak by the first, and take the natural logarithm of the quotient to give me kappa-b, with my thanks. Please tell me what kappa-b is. 0.02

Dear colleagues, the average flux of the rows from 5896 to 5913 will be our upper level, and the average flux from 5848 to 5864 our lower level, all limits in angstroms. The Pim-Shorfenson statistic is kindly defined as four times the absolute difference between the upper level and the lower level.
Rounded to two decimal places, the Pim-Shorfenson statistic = 0.74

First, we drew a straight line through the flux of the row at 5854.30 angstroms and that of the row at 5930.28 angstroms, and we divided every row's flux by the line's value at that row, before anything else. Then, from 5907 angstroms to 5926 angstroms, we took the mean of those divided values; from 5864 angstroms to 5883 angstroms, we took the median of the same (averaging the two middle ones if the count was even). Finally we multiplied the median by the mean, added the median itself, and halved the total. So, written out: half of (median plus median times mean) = 0.93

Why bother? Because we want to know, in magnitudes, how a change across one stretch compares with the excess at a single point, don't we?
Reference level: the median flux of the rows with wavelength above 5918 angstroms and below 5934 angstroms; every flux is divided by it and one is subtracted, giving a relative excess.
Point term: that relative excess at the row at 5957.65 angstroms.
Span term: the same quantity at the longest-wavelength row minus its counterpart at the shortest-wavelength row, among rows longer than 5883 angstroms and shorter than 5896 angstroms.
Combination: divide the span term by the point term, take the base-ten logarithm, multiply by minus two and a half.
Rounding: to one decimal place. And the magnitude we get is -4.2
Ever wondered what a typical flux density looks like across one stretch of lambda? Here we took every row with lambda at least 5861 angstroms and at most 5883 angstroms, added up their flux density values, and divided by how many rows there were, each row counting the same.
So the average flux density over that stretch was 2.03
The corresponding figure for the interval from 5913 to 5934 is 2.02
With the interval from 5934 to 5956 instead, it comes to 2.07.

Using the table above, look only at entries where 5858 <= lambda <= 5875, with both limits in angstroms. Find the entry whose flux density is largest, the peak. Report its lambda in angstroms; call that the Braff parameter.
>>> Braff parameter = 5873.20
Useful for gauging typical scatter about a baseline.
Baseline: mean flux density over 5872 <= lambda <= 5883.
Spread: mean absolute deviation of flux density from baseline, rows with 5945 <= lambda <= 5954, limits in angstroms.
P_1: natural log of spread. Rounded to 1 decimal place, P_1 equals -2.9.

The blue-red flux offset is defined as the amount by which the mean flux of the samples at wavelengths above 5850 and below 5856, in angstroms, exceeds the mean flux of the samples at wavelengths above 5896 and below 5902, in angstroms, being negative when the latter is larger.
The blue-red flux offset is 0.3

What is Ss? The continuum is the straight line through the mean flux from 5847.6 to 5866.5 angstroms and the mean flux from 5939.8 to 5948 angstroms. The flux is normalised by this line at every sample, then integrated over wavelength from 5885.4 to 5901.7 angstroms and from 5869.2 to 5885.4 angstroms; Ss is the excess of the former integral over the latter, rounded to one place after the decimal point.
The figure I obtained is -2.3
